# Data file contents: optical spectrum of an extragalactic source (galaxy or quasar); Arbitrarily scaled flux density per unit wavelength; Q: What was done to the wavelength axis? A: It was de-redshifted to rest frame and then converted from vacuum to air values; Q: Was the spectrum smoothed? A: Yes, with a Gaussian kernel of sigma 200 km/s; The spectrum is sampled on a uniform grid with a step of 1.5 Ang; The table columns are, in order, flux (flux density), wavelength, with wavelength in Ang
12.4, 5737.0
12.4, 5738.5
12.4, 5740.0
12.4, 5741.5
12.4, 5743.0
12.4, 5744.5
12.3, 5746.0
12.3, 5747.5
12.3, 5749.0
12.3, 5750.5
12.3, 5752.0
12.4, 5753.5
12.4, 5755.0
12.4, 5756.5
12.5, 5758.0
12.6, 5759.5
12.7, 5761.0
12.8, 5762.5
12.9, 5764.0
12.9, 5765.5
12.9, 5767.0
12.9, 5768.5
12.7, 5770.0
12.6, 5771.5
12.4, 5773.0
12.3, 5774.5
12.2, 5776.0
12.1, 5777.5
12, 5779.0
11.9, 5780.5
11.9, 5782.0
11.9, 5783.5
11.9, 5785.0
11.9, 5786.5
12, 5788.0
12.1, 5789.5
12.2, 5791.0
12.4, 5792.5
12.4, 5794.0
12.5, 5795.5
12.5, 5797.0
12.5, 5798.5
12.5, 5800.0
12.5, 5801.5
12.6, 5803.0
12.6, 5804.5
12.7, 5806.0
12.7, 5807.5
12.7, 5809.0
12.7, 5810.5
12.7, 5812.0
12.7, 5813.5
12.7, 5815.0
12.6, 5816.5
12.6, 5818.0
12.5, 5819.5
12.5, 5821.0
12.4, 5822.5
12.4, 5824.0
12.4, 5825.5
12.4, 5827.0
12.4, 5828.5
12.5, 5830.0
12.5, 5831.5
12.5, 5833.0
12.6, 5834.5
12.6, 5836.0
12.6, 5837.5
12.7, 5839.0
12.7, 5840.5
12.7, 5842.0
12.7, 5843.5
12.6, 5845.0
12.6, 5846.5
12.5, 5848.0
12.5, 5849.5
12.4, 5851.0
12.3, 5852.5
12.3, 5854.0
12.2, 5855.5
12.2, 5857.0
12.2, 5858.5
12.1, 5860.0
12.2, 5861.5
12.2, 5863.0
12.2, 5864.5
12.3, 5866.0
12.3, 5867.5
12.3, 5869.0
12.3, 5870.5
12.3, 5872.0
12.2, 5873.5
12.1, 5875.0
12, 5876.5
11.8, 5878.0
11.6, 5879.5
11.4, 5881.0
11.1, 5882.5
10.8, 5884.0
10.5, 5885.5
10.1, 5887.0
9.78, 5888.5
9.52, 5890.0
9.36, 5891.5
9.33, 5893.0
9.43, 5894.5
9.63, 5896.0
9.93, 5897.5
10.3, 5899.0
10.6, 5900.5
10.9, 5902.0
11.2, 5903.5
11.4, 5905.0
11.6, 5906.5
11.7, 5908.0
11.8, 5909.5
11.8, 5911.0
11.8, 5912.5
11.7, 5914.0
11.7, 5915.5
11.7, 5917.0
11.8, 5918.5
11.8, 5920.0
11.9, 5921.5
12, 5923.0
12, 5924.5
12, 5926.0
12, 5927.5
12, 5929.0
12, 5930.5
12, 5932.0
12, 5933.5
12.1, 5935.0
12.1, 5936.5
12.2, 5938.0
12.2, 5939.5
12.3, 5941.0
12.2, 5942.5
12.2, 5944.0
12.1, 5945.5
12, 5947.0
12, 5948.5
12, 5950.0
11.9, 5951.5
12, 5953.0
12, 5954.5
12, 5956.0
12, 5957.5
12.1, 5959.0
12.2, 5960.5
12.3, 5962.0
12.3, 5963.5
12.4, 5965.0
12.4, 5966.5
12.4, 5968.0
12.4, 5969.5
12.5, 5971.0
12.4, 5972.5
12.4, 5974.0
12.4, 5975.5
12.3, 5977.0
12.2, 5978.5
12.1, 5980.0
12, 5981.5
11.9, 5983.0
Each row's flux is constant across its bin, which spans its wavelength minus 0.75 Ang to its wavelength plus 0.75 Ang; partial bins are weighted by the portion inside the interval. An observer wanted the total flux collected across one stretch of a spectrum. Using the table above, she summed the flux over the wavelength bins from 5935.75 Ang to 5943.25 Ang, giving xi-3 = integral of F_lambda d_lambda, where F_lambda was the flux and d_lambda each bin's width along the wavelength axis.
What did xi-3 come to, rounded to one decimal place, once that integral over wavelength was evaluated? 91.5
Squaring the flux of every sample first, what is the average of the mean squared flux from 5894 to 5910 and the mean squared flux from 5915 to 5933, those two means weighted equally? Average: 129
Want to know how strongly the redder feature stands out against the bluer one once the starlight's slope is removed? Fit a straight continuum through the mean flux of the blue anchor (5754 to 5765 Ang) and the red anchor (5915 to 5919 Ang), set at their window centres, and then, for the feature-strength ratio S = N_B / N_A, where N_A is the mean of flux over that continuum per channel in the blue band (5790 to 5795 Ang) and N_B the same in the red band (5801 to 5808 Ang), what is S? 1.03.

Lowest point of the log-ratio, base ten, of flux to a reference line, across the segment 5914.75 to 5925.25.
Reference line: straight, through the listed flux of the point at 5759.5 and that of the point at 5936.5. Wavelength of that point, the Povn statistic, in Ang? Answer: 5915.5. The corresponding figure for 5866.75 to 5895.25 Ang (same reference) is 5893.0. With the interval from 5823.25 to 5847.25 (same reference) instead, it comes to 5824.0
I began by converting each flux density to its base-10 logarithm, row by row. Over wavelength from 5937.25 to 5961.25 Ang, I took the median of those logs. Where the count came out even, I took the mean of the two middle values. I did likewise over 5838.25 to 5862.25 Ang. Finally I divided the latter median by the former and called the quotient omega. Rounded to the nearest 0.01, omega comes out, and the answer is 1.01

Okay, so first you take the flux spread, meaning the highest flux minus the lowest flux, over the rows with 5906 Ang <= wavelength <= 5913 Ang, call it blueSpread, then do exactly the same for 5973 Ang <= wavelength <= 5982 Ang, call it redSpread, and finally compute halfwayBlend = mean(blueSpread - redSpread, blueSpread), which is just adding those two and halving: 0.0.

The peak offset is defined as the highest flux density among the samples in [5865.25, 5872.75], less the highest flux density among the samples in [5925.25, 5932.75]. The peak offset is 0.30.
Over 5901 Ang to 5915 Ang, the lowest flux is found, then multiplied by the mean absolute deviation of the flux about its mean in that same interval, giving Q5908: 2.7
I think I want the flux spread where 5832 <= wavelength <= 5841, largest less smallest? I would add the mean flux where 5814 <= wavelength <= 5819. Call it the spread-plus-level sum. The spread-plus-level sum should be 12.8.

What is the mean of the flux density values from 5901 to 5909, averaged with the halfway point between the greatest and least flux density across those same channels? 11.3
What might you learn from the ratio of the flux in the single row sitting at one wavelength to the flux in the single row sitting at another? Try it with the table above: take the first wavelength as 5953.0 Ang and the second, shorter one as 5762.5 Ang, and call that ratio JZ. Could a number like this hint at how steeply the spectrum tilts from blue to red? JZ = 0.94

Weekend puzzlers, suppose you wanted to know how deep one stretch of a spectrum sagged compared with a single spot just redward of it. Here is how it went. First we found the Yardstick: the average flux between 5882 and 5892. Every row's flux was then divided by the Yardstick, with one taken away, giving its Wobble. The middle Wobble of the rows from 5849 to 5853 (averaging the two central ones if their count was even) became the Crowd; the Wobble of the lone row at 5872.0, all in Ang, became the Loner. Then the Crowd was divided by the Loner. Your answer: 1.0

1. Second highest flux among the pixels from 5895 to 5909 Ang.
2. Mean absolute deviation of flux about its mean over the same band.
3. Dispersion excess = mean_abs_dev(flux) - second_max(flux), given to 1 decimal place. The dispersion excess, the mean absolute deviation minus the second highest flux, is -11.0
